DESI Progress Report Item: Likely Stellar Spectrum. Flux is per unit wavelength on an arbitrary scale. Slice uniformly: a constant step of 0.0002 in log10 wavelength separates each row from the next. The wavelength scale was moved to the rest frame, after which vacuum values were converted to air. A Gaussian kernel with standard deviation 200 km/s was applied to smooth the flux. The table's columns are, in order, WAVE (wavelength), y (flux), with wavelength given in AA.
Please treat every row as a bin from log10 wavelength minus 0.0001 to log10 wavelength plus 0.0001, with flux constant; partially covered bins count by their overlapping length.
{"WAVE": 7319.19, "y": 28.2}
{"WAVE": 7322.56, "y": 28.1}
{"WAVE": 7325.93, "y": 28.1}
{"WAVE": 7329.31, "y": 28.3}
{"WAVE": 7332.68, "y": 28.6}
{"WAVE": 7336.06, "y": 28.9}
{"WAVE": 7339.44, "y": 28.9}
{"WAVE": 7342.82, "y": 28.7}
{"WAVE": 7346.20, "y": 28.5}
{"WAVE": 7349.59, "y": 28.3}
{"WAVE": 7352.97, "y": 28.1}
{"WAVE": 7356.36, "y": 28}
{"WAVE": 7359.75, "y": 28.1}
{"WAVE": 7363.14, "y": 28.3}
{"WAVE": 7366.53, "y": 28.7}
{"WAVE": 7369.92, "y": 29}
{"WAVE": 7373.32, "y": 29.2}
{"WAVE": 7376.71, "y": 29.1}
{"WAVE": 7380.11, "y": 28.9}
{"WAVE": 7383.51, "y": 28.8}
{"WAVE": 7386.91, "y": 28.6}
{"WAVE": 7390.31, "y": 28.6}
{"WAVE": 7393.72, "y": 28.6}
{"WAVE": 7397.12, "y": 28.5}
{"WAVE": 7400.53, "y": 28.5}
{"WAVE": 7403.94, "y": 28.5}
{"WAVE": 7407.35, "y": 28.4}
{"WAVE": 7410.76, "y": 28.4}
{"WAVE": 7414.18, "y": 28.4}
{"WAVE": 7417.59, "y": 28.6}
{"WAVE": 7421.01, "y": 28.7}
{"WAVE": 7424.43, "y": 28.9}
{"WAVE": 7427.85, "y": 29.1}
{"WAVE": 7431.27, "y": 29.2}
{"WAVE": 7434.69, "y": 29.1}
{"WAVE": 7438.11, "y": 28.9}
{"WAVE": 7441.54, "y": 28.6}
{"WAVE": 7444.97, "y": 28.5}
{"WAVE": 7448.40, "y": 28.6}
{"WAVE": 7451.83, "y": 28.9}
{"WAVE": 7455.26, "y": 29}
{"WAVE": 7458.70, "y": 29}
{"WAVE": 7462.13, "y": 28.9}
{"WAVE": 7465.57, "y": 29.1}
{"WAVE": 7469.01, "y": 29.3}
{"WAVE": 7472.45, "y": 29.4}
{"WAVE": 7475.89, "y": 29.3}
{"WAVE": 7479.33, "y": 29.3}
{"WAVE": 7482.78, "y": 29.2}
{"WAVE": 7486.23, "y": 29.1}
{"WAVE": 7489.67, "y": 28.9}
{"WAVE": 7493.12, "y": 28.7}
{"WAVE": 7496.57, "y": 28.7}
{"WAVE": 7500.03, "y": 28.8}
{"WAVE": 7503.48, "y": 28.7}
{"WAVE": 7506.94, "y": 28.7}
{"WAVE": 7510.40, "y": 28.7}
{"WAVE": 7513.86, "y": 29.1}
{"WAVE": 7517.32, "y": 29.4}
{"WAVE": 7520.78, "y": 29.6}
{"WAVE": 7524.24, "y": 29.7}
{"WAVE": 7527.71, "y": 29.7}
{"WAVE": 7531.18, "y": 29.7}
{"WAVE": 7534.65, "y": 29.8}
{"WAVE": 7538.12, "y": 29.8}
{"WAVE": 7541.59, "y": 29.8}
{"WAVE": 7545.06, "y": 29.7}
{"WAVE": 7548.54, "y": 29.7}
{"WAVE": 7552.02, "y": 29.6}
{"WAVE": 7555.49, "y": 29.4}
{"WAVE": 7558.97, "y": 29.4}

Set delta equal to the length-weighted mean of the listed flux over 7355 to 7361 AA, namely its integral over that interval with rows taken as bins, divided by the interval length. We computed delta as 28.0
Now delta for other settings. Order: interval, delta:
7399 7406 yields 28.5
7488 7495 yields 28.8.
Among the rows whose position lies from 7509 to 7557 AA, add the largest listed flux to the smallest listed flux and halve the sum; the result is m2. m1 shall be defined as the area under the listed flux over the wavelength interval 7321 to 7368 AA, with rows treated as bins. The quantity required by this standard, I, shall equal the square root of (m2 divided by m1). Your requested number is 0.1480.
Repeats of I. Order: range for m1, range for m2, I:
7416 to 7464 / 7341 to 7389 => 0.1437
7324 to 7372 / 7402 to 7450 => 0.1452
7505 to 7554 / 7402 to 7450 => 0.1412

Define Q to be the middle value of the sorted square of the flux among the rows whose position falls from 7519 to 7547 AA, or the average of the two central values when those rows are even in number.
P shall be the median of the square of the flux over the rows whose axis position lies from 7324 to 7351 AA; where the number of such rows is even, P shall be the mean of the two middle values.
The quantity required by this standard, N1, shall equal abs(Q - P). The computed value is 67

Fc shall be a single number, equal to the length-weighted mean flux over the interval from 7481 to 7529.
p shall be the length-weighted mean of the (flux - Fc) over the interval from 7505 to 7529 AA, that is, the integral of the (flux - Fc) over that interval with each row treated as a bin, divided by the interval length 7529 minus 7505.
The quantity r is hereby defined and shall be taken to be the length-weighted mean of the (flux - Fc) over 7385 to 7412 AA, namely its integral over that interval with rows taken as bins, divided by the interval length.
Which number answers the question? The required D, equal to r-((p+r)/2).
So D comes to -0.4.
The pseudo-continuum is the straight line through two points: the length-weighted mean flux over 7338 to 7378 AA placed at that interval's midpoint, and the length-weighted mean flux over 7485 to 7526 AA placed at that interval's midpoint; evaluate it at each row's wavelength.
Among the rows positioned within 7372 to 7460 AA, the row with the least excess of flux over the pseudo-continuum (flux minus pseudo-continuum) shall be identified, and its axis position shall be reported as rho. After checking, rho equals 7414.18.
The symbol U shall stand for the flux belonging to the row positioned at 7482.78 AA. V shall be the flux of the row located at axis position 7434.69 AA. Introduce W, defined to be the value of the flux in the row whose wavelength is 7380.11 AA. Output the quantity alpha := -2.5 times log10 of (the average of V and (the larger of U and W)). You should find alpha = -3.66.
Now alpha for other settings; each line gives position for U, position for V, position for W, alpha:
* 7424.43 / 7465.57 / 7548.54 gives -3.67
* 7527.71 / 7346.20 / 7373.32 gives -3.66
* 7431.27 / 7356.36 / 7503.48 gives -3.64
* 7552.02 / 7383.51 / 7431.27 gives -3.66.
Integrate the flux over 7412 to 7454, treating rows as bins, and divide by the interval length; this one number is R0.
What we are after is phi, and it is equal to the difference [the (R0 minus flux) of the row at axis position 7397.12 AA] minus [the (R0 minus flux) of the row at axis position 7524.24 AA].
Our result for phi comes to 1.2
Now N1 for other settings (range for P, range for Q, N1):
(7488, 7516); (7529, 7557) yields 58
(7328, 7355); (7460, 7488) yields 40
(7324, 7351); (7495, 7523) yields 11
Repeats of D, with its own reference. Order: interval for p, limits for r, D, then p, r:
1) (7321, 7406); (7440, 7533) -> 0.3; -0.51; 0.0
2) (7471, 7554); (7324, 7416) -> -0.4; 0.23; -0.5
